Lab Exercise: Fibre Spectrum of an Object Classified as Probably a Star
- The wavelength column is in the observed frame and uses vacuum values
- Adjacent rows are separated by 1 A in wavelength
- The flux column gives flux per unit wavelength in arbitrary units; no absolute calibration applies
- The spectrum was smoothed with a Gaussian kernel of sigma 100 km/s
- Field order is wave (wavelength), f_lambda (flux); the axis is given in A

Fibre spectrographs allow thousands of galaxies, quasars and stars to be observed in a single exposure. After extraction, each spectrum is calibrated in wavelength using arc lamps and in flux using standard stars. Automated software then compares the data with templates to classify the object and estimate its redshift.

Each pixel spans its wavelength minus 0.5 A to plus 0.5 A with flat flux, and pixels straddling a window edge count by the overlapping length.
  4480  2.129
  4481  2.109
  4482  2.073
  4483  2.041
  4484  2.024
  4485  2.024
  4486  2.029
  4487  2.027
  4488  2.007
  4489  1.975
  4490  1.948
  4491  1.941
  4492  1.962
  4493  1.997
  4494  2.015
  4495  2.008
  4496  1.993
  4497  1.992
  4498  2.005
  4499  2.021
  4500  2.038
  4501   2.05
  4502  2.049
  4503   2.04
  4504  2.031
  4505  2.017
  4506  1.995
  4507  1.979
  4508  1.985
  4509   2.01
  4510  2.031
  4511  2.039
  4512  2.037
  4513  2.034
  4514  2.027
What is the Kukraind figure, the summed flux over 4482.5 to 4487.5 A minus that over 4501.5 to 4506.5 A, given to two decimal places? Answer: 0.01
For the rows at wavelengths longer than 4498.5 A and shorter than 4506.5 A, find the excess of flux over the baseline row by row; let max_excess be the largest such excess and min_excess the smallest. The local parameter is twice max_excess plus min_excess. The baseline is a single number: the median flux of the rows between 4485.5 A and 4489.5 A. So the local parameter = 0.04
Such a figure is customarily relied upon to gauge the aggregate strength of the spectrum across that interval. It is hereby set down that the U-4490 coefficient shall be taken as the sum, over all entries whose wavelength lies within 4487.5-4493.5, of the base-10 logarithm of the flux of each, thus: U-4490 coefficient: 1.77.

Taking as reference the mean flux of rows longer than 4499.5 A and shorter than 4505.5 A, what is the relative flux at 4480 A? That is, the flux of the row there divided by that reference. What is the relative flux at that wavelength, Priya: 1.04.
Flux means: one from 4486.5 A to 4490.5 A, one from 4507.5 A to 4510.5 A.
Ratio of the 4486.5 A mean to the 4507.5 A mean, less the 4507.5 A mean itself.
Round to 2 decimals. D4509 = -1.02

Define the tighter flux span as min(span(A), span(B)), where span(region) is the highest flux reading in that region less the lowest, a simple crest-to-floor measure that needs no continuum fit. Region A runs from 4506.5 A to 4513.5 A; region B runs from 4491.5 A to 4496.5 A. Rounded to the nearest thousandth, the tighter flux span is 0.053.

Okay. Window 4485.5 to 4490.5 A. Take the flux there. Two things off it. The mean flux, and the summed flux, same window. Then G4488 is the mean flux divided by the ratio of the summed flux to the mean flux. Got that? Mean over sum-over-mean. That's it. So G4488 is 0.399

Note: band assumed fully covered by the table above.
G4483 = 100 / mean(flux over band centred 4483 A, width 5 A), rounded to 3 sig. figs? 48.7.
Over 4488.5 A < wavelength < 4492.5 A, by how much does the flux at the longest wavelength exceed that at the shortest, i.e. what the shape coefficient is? -0.01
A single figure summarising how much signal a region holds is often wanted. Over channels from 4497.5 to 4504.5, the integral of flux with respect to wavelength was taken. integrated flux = 14.23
